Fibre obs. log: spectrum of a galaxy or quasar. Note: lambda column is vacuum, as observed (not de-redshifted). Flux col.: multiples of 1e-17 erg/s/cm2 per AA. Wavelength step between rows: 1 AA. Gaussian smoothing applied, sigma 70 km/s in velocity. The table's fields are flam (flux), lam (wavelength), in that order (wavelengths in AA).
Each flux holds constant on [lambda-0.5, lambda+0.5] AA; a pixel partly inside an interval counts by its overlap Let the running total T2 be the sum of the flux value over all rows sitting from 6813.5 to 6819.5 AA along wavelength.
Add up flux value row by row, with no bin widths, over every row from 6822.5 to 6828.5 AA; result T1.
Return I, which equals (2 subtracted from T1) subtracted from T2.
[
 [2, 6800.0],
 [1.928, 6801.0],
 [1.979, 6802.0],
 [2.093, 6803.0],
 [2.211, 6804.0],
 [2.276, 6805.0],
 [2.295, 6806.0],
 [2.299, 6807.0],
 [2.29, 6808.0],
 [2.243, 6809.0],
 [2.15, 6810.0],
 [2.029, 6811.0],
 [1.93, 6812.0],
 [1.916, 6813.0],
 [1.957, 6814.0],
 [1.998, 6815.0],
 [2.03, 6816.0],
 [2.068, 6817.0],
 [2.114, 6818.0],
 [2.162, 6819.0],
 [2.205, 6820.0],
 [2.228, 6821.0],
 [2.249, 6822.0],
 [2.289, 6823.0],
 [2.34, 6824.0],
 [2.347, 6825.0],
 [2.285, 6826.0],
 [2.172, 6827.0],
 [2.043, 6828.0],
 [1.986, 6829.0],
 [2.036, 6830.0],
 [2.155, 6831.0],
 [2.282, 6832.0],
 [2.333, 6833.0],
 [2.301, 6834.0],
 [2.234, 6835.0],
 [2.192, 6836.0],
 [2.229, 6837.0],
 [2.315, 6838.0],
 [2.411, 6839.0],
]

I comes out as 0.9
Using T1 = 13.5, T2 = 12.3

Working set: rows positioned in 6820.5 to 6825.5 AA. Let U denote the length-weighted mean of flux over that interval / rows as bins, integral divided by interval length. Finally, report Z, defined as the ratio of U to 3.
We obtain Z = 0.764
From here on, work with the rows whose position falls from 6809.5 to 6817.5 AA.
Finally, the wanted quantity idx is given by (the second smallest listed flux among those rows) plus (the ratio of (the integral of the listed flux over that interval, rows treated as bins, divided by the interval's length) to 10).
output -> 2.13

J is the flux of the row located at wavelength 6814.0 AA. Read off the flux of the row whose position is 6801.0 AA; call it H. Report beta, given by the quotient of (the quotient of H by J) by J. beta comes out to 0.503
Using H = 1.928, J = 1.957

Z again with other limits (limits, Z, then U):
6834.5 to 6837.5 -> 0.739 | 2.22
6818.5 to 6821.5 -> 0.733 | 2.20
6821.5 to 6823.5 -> 0.756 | 2.27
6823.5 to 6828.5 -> 0.746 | 2.24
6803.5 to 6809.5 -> 0.756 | 2.27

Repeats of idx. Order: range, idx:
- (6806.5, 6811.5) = 2.37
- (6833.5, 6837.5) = 2.45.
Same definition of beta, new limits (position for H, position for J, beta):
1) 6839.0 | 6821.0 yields 0.486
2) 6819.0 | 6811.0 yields 0.525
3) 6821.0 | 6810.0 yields 0.482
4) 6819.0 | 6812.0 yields 0.580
